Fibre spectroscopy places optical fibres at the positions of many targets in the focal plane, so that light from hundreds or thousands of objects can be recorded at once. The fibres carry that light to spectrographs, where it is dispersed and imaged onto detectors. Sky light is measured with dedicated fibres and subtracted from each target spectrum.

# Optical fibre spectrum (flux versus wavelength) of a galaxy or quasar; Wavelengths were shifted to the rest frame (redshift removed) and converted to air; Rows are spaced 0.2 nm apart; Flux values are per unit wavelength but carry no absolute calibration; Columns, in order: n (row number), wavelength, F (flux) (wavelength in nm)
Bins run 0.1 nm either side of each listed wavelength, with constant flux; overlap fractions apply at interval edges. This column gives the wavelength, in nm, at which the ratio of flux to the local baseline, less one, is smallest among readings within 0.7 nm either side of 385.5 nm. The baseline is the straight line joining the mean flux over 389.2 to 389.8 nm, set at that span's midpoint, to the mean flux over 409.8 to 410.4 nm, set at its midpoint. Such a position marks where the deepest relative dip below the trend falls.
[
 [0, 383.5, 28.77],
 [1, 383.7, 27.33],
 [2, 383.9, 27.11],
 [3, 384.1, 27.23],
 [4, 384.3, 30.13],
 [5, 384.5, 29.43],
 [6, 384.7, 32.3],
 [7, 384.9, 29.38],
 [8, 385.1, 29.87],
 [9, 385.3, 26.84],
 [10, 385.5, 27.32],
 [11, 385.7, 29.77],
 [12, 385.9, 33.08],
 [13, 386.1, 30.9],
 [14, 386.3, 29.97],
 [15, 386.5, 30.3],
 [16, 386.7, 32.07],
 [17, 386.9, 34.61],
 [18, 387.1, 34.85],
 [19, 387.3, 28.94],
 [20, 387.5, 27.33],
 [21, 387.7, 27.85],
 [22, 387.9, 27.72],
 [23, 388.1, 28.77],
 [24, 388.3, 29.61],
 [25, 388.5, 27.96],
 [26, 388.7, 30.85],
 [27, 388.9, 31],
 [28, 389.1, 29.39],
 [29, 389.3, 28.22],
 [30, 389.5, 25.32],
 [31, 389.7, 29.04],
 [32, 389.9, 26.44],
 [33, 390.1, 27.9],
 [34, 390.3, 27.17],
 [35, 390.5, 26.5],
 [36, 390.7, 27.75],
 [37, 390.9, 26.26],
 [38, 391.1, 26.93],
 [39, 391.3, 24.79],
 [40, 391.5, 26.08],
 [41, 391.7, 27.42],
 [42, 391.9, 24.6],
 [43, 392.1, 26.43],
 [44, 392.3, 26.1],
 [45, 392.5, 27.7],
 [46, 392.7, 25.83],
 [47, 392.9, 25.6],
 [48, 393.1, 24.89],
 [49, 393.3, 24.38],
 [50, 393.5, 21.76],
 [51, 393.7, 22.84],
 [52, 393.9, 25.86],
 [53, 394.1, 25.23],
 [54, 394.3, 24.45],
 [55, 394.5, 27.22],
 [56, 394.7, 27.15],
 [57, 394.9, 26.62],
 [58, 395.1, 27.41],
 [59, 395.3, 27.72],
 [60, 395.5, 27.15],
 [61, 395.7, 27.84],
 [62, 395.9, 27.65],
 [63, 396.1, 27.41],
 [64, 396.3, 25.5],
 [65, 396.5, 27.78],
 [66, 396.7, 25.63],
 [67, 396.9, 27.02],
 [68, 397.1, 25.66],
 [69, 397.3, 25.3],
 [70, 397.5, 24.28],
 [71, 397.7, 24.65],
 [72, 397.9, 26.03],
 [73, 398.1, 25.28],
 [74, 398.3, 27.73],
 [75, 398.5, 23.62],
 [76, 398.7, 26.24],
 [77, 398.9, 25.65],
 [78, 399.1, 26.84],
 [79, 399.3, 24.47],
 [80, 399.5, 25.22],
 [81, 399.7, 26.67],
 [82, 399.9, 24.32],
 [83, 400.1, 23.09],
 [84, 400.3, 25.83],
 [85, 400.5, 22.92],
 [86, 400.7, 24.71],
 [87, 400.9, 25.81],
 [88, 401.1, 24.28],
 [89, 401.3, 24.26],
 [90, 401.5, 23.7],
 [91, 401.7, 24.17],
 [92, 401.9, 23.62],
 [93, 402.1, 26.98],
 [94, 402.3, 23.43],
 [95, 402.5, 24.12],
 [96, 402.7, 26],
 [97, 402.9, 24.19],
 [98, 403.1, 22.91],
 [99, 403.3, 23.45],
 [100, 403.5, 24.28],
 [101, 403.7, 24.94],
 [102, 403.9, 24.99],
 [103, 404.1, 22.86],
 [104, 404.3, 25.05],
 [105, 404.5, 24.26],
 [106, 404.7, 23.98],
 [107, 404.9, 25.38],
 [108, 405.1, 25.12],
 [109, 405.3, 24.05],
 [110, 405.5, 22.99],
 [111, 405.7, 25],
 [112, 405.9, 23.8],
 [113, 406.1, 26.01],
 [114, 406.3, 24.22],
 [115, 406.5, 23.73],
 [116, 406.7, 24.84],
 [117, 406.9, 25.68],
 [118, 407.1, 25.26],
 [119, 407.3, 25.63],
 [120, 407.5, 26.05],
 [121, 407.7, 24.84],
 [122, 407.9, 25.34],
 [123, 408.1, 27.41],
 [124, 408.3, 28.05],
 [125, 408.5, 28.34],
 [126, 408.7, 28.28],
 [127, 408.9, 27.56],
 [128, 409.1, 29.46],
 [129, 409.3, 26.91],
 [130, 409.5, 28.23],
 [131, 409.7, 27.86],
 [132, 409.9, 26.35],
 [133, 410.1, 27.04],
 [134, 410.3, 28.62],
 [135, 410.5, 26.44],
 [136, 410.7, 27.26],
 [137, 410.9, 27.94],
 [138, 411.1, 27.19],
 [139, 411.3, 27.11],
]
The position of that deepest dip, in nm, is 385.3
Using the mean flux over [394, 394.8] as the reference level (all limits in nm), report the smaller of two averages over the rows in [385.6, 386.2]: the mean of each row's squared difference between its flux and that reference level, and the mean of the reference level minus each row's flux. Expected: -5.2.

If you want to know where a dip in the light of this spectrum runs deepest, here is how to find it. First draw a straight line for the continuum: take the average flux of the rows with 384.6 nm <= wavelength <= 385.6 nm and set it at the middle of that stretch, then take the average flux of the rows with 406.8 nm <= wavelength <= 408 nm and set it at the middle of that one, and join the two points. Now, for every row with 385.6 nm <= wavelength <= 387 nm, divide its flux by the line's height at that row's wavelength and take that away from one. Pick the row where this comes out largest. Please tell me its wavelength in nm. 385.7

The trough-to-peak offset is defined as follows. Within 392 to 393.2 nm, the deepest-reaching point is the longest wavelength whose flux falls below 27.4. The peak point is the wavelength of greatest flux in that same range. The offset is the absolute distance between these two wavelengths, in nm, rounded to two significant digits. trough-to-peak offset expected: 0.60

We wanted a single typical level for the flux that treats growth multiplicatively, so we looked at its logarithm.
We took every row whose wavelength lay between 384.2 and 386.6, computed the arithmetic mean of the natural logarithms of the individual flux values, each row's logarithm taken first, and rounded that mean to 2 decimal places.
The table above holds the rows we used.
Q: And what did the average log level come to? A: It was 3.40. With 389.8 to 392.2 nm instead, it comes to 3.28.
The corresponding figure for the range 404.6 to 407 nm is 3.20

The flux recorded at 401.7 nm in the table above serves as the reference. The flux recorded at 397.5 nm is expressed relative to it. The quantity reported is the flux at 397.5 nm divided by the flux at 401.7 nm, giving 1.00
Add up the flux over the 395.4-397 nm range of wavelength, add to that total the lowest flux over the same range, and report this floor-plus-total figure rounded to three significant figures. 241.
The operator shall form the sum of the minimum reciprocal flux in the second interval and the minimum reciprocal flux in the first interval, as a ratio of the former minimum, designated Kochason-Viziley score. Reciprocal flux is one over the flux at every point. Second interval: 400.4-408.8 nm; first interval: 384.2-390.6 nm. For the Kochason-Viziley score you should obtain 1.81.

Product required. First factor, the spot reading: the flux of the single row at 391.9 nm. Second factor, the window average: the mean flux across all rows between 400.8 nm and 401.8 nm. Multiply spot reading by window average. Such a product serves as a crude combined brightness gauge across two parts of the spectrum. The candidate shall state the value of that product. 601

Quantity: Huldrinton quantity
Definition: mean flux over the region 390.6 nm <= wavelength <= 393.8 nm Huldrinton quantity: 25.6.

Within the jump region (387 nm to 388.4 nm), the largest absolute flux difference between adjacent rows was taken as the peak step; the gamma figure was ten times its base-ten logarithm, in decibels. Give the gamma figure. 7.7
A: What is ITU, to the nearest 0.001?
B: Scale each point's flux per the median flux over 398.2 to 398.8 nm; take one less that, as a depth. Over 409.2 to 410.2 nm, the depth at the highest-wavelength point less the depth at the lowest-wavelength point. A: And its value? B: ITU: -0.005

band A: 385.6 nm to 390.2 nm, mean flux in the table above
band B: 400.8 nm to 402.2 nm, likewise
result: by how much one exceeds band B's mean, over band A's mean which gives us -0.80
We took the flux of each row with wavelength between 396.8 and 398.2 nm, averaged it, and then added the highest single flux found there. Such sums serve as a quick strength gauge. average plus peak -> 52.5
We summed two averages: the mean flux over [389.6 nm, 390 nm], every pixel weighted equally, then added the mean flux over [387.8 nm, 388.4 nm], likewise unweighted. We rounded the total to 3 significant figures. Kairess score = 56.4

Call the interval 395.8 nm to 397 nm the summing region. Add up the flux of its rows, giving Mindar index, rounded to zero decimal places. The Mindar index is 161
